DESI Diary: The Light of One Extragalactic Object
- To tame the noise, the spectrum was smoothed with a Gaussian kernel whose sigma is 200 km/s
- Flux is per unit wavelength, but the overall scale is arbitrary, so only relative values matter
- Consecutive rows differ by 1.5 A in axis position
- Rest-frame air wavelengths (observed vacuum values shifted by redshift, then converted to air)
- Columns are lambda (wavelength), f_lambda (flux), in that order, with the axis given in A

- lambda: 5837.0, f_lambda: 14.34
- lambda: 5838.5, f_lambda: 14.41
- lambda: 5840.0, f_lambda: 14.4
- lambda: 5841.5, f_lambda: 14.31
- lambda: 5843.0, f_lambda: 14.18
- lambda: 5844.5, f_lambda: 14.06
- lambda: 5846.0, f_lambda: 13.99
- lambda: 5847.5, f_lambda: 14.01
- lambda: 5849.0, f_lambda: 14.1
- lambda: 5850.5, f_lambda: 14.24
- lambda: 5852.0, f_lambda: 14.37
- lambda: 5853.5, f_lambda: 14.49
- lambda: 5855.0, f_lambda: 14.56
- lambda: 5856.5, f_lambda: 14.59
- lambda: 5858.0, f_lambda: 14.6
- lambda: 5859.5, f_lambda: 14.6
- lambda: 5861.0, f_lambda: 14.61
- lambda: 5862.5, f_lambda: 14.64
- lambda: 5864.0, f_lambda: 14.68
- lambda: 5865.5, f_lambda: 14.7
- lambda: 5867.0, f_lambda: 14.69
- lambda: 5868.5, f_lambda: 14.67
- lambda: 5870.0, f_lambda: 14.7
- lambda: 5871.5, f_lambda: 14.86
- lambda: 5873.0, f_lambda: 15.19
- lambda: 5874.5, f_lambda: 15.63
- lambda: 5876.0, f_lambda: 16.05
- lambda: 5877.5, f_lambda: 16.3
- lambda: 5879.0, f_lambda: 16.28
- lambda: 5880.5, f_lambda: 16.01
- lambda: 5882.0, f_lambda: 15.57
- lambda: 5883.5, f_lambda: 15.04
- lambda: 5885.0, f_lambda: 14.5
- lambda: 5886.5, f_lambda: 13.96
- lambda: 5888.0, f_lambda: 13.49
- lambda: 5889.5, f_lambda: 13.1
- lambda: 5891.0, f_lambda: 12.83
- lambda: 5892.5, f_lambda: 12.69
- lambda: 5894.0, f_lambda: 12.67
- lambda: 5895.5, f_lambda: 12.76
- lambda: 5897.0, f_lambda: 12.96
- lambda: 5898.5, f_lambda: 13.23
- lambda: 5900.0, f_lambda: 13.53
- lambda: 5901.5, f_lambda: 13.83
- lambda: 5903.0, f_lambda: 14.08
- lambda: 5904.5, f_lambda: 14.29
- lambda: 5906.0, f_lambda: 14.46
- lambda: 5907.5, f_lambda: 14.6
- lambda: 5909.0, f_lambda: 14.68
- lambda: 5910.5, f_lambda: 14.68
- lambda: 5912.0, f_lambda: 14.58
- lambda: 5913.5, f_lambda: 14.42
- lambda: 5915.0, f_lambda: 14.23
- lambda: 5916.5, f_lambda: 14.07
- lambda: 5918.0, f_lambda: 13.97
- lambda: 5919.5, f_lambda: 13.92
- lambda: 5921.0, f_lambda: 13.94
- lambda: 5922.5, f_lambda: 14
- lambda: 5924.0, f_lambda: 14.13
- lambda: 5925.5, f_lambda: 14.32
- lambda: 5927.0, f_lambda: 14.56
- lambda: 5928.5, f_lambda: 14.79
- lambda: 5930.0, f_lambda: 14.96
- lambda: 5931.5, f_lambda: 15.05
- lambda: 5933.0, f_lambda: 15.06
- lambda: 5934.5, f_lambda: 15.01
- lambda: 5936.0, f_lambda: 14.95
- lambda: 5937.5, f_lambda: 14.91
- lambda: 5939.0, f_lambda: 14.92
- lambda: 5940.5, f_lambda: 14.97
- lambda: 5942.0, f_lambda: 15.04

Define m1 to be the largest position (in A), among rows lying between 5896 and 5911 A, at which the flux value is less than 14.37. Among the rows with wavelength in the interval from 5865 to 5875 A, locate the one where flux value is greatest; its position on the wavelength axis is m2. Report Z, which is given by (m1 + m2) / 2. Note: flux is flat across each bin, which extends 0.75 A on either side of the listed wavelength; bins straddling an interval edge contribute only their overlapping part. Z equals 5889.5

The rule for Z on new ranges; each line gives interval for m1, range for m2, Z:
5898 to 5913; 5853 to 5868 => 5885.0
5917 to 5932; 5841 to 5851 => 5883.5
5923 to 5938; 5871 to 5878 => 5901.5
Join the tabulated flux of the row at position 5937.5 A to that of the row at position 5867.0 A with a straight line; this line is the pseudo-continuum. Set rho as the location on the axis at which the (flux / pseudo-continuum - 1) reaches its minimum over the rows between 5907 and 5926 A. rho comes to 5919.5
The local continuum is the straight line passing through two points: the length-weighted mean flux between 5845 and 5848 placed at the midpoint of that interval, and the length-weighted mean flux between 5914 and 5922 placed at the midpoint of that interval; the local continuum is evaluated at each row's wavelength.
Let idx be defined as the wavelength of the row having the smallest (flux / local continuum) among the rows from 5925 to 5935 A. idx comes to 5925.5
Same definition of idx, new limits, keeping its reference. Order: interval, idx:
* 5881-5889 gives 5888.0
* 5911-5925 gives 5919.5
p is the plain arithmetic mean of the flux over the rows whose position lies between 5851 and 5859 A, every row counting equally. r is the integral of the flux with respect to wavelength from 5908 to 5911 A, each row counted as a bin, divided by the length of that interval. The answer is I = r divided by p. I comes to 1.01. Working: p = 14.5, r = 14.7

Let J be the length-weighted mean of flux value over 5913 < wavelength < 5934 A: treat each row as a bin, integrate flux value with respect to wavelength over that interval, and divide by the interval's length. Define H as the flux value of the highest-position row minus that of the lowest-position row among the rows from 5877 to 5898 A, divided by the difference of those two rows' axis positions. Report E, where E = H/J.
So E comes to -0.012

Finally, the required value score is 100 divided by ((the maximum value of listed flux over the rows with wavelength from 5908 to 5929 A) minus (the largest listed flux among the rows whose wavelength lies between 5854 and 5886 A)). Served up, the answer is -66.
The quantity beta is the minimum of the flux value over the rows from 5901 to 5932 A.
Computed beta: 13.83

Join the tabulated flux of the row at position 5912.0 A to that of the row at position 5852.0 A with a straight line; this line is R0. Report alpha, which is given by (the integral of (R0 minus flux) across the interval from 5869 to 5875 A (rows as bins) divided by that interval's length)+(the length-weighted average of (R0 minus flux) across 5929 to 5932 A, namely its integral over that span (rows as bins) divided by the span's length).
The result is -1.0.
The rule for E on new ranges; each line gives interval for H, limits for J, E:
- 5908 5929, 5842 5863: 0.000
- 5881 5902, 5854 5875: -0.006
